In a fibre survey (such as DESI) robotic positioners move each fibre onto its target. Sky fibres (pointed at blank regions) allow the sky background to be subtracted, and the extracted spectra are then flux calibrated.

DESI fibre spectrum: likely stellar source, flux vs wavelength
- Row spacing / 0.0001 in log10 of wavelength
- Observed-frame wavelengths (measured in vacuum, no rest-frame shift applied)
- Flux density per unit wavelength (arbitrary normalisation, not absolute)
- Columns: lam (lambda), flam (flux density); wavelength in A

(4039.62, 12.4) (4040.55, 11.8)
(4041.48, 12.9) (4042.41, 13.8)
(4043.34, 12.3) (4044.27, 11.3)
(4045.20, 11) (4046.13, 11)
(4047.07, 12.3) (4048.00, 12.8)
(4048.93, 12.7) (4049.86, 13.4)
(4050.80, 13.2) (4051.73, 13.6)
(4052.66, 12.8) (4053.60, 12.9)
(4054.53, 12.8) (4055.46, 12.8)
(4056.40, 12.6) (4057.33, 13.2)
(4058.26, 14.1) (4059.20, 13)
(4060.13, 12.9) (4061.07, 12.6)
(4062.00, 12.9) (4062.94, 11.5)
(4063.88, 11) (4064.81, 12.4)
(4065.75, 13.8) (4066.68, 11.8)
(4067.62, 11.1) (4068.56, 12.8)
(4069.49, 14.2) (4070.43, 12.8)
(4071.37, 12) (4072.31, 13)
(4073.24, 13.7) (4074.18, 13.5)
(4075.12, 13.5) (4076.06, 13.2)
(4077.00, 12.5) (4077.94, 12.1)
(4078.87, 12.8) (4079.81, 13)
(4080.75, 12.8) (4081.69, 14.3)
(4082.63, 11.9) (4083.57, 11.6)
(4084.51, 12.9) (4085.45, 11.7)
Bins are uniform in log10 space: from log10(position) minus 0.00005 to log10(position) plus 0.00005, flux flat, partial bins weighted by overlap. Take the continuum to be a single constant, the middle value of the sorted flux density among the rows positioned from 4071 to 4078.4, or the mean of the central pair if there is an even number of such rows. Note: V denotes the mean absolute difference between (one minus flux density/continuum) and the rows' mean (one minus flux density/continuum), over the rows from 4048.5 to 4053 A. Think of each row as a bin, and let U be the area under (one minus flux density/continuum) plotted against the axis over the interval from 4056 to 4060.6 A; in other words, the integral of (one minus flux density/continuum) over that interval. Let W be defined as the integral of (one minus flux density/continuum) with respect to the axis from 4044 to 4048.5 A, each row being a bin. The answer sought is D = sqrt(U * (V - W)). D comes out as 0.10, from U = -0.0240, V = 0.024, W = 0.48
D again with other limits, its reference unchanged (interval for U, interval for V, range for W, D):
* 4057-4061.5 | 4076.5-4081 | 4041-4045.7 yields 0.08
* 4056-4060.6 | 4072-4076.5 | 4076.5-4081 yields 0.06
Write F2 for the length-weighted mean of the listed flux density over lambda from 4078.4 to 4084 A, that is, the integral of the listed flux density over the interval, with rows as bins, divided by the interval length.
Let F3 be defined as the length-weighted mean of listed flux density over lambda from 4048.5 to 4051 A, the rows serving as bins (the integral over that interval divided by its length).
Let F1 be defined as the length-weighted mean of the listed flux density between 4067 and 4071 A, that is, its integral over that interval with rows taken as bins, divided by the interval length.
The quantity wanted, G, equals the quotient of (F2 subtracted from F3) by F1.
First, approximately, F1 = 12.7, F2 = 12.8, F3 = 13.1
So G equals 0.02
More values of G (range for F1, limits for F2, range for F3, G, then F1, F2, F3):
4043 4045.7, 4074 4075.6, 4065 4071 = -0.07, 11.5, 13.5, 12.7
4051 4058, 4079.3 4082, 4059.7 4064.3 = -0.09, 13.0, 13.3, 12.2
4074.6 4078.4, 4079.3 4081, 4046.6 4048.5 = -0.03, 12.8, 12.9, 12.6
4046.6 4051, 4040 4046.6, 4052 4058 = 0.07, 12.8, 12.0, 12.9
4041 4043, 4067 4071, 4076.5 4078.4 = -0.03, 13.3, 12.7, 12.3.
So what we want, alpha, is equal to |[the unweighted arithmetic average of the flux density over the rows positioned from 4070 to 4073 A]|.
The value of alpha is 12.6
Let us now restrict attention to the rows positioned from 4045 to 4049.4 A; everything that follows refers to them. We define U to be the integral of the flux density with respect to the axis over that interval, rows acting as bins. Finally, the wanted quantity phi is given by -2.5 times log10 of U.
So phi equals -4.31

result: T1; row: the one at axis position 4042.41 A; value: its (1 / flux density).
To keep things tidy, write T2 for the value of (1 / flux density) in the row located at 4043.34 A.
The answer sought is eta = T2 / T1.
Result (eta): 1.12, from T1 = 0.0725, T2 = 0.081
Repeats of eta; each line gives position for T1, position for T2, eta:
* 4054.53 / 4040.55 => 1.08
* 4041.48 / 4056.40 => 1.02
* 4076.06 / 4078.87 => 1.03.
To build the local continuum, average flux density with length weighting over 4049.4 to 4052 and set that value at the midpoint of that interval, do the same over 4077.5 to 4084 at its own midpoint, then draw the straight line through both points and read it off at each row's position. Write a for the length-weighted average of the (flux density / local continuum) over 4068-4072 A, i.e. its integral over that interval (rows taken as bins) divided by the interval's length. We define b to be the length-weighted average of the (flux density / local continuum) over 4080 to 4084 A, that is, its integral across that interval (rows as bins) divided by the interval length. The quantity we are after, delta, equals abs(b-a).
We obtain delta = 0.005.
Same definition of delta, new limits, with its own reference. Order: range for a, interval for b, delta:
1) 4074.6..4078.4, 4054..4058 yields 0.026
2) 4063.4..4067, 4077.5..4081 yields 0.057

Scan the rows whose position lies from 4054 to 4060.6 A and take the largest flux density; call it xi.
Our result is 14.1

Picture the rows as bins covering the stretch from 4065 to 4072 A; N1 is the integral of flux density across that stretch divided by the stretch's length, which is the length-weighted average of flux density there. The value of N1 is 12.63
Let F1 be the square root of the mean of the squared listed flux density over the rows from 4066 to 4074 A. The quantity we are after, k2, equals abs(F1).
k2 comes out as 12.7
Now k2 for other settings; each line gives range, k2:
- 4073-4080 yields 13.0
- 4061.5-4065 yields 12.0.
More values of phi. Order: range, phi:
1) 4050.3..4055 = -4.47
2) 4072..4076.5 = -4.45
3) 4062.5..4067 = -4.34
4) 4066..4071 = -4.50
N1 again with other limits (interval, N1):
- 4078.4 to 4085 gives 12.77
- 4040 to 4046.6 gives 12.02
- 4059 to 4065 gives 12.30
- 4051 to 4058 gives 13.02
